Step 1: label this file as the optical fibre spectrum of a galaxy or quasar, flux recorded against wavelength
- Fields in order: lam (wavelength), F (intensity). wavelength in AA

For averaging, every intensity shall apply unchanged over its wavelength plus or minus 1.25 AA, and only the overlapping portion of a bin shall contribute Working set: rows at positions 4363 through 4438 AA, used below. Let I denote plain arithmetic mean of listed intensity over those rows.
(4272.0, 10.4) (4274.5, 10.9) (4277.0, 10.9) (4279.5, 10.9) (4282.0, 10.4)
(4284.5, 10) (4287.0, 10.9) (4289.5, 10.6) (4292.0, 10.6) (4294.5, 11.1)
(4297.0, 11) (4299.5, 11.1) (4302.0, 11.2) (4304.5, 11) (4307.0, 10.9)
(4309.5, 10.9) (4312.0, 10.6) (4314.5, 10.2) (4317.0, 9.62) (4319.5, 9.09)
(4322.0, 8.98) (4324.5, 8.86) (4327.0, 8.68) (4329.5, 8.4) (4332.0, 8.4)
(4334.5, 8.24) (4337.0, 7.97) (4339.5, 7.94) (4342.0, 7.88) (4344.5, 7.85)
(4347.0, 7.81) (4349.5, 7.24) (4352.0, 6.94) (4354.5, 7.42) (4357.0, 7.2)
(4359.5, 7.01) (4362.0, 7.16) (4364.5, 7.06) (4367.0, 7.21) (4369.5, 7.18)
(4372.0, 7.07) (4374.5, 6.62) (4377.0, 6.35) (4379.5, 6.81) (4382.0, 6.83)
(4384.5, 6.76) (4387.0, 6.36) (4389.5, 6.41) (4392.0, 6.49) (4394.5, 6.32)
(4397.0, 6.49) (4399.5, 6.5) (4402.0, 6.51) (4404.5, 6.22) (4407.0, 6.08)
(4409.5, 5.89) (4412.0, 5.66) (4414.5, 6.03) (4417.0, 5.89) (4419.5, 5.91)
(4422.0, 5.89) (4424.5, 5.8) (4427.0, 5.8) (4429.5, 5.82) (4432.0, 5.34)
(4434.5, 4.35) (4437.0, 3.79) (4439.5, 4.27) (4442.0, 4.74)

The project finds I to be 6.2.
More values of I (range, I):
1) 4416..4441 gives 5.3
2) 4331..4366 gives 7.6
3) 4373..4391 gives 6.6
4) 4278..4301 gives 10.7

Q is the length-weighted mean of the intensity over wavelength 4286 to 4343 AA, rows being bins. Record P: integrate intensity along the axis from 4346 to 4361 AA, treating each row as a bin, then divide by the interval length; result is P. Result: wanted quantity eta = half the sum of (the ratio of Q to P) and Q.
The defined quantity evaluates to 5.5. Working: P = 7.3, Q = 9.7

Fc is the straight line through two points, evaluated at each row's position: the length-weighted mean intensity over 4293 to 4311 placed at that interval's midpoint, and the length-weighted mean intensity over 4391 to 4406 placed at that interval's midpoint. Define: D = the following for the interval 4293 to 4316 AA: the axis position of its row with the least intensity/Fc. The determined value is 4294.5 AA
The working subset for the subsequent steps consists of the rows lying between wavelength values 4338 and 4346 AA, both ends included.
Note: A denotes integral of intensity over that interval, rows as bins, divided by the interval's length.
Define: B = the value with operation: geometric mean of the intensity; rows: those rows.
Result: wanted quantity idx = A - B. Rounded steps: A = 7.9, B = 7.9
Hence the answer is 0.0001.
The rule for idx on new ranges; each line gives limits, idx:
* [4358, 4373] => 0.0025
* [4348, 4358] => 0.0173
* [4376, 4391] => 0.0058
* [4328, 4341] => 0.0059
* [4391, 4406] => -0.0059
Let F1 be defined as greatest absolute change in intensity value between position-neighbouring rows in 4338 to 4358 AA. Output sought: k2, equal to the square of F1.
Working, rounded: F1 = 0.57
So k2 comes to 0.32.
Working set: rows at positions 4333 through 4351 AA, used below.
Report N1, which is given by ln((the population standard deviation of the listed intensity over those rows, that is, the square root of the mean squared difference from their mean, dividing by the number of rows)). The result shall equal -1.3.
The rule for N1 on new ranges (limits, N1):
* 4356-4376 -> -1.7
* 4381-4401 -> -1.8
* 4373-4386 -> -1.7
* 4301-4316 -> -1.1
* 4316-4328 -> -1.1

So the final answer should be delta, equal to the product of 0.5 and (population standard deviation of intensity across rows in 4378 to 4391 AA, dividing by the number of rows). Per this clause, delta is 0.10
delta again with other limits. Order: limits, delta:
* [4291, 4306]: 0.10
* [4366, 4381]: 0.16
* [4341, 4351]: 0.13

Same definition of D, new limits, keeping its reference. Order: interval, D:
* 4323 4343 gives 4337.0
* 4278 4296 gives 4284.5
